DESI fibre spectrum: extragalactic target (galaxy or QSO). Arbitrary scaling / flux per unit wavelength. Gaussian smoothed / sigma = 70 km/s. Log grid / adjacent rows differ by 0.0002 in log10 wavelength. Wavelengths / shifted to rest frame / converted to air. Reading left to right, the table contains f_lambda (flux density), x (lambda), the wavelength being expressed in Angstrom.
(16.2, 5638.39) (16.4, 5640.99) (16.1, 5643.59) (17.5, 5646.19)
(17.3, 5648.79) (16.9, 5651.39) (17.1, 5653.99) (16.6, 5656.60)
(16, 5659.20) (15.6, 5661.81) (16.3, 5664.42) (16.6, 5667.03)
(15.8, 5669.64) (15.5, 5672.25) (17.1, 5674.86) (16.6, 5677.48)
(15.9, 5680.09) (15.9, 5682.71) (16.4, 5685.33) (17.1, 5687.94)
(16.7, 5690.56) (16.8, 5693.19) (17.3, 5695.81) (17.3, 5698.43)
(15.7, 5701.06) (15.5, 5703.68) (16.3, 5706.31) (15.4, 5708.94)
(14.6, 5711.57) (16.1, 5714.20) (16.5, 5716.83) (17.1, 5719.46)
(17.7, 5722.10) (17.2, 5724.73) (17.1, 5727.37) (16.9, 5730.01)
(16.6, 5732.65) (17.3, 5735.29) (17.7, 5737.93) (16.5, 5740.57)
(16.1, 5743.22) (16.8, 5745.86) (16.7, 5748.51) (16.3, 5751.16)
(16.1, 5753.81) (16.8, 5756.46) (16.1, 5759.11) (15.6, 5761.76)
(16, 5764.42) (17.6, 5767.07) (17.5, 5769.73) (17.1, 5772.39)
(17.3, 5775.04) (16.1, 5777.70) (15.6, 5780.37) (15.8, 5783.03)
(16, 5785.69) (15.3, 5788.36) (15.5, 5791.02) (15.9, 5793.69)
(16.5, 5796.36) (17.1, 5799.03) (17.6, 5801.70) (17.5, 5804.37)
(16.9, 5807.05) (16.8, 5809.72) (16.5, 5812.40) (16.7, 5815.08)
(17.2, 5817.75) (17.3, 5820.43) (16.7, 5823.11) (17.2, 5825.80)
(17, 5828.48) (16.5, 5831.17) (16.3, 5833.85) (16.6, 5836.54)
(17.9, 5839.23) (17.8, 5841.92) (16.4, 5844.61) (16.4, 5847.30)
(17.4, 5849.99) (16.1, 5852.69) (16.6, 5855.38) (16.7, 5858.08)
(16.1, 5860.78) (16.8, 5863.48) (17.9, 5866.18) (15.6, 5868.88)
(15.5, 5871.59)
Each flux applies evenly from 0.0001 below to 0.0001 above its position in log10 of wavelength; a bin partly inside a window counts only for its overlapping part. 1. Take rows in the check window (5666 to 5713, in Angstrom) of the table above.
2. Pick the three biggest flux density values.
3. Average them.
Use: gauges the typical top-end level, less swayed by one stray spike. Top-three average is 17.2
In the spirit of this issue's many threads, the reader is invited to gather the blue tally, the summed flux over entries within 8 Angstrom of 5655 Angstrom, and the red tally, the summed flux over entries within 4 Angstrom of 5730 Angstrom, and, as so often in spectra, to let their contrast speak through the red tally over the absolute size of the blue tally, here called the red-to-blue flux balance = 0.5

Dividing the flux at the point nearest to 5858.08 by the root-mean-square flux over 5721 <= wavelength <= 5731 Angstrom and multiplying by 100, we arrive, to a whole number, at 97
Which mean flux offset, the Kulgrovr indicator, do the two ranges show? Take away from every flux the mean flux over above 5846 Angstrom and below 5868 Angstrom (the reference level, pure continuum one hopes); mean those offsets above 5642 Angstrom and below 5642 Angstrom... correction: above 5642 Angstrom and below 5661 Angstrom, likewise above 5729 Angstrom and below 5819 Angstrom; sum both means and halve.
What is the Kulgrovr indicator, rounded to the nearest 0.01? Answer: -0.06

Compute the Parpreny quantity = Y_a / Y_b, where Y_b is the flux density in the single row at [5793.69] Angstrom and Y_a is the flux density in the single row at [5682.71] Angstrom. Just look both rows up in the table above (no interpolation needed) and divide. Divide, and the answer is 1.00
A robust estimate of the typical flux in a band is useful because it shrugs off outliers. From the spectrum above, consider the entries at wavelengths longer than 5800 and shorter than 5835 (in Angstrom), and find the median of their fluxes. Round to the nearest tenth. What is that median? 16.9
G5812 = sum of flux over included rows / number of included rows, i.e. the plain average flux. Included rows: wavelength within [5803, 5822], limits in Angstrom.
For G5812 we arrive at 17.0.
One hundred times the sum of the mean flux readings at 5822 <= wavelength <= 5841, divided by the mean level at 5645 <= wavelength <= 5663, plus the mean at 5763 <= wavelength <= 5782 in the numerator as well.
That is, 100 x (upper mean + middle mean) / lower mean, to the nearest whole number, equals 201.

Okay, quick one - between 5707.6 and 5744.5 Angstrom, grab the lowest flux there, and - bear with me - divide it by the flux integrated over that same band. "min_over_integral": 0.0238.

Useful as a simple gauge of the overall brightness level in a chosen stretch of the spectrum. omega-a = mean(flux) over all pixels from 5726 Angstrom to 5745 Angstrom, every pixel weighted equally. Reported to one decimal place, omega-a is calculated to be 16.9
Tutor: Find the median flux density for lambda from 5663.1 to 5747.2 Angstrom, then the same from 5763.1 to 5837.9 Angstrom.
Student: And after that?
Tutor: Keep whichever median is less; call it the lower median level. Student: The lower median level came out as 16.6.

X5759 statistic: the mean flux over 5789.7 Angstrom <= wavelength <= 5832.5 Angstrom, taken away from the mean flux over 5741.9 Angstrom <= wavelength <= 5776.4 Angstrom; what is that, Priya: -0.2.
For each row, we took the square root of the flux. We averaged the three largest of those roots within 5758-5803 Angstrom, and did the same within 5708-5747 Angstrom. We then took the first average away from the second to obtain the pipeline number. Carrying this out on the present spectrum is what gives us 0.00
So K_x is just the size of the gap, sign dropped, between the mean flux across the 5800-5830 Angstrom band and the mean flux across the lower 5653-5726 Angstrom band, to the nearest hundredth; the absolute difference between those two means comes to 0.65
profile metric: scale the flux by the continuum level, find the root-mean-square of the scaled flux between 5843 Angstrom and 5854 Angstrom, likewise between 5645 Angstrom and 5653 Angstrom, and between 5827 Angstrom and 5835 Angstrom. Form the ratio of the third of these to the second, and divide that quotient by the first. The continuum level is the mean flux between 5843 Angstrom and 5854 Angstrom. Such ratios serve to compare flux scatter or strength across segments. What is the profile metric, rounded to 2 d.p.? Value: 0.96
